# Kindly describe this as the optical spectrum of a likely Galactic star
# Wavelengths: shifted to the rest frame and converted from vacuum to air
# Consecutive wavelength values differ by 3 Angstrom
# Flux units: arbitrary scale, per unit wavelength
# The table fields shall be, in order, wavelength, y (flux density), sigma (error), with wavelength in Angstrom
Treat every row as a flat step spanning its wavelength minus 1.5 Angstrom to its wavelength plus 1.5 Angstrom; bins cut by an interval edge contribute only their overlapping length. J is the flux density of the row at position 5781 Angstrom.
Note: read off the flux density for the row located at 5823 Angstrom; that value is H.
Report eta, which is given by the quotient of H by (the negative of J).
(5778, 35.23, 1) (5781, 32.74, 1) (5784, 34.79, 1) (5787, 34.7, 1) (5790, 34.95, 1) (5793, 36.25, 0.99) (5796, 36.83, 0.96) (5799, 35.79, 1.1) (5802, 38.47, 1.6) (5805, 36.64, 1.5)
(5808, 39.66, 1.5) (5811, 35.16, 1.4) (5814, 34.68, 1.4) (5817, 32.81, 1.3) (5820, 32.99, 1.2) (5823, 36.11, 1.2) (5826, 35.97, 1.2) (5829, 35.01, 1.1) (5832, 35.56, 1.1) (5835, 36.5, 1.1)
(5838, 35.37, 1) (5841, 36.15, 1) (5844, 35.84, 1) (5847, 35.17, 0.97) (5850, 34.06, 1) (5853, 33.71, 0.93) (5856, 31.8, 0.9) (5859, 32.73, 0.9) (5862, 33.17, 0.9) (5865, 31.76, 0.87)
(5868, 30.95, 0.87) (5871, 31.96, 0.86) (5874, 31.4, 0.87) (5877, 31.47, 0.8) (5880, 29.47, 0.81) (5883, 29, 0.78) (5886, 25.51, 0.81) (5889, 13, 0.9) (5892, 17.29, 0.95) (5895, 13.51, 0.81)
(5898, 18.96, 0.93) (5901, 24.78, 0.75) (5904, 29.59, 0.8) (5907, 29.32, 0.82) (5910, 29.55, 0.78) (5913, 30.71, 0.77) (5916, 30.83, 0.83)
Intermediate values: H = 36.11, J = 32.74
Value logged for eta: -1.10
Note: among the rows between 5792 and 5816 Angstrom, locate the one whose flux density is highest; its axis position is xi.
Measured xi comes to 5808 Angstrom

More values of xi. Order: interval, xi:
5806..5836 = 5808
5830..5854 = 5835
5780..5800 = 5796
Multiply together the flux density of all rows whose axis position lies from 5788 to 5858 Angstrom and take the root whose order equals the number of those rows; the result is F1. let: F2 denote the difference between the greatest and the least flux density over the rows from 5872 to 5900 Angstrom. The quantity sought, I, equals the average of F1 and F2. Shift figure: 27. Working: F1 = 35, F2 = 18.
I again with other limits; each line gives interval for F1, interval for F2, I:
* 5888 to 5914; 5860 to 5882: 13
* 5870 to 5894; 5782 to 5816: 15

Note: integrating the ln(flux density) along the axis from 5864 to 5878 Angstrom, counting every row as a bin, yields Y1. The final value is 48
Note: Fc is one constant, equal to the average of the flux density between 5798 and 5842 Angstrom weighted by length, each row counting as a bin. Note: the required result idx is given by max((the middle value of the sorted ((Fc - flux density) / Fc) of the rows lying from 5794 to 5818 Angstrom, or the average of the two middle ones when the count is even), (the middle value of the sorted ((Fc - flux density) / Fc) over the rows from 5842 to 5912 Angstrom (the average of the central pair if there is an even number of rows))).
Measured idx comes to 0.14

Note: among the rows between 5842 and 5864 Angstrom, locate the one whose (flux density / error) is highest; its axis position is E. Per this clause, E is 5862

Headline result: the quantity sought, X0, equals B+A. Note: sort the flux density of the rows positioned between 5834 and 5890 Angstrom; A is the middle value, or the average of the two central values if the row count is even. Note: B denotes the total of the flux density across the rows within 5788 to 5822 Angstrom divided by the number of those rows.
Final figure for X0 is 67.8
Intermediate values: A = 32.0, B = 35.8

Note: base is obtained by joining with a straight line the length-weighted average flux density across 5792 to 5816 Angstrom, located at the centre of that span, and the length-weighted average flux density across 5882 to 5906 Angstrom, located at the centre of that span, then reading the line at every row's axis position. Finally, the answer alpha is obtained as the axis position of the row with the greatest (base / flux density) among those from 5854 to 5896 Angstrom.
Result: 5889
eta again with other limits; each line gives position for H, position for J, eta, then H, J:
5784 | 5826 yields -0.97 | 34.79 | 35.97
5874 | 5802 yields -0.82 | 31.4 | 38.47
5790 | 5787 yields -1.01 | 34.95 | 34.7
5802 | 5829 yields -1.10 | 38.47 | 35.01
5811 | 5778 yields -1.00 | 35.16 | 35.23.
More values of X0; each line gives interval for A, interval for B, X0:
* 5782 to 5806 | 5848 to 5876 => 68.4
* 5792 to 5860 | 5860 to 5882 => 67.0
